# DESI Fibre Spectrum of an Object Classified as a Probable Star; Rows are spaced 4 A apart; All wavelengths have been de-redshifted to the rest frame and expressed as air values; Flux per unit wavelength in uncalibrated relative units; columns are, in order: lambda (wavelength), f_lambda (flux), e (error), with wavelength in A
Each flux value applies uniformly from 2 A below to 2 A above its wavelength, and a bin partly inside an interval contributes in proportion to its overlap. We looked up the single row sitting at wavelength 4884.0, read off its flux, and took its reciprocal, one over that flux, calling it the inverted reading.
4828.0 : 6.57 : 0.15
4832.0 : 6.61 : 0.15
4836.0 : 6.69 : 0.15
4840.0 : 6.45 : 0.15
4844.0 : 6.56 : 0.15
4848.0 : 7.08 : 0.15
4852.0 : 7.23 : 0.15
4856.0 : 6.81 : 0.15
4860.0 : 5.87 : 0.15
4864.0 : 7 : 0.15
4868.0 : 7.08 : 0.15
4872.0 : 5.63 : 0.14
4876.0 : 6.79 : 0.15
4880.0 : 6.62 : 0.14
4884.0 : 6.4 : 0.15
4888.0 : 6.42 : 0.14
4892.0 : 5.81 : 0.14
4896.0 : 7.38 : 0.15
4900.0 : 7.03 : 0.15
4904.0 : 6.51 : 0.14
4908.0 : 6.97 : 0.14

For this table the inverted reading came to 0.156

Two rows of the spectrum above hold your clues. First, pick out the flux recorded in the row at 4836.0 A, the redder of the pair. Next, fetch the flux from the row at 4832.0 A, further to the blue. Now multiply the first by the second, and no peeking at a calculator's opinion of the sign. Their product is 44.2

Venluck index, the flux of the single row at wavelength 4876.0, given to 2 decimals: 6.79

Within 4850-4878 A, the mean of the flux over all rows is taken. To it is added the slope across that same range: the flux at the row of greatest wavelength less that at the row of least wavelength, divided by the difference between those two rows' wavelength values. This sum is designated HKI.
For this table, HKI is 6.61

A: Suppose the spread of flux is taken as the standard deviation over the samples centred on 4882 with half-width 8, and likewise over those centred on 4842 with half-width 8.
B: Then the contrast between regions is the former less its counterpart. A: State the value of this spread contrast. -0.1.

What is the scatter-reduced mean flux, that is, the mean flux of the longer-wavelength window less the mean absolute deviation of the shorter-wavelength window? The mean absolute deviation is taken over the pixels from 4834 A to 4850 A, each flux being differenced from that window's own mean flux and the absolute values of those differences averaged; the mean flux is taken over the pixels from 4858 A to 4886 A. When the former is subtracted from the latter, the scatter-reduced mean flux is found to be 6.29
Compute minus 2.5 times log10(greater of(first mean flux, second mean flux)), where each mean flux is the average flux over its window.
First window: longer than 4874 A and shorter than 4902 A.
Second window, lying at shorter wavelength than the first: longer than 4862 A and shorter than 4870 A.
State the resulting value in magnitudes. -2.12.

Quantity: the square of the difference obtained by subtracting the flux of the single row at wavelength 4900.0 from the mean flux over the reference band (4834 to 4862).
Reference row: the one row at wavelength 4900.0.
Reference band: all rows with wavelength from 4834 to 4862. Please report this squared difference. 0.13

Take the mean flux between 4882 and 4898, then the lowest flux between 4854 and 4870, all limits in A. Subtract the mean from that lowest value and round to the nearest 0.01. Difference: -0.63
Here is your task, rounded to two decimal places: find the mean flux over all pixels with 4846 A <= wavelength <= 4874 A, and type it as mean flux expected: 6.67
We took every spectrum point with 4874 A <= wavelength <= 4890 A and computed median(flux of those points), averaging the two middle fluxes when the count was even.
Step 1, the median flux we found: 6.5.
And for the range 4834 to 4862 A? 6.7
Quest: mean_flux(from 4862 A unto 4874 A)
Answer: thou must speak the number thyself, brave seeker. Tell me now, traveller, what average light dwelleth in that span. 6.57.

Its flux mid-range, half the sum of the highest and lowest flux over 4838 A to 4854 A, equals 6.84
